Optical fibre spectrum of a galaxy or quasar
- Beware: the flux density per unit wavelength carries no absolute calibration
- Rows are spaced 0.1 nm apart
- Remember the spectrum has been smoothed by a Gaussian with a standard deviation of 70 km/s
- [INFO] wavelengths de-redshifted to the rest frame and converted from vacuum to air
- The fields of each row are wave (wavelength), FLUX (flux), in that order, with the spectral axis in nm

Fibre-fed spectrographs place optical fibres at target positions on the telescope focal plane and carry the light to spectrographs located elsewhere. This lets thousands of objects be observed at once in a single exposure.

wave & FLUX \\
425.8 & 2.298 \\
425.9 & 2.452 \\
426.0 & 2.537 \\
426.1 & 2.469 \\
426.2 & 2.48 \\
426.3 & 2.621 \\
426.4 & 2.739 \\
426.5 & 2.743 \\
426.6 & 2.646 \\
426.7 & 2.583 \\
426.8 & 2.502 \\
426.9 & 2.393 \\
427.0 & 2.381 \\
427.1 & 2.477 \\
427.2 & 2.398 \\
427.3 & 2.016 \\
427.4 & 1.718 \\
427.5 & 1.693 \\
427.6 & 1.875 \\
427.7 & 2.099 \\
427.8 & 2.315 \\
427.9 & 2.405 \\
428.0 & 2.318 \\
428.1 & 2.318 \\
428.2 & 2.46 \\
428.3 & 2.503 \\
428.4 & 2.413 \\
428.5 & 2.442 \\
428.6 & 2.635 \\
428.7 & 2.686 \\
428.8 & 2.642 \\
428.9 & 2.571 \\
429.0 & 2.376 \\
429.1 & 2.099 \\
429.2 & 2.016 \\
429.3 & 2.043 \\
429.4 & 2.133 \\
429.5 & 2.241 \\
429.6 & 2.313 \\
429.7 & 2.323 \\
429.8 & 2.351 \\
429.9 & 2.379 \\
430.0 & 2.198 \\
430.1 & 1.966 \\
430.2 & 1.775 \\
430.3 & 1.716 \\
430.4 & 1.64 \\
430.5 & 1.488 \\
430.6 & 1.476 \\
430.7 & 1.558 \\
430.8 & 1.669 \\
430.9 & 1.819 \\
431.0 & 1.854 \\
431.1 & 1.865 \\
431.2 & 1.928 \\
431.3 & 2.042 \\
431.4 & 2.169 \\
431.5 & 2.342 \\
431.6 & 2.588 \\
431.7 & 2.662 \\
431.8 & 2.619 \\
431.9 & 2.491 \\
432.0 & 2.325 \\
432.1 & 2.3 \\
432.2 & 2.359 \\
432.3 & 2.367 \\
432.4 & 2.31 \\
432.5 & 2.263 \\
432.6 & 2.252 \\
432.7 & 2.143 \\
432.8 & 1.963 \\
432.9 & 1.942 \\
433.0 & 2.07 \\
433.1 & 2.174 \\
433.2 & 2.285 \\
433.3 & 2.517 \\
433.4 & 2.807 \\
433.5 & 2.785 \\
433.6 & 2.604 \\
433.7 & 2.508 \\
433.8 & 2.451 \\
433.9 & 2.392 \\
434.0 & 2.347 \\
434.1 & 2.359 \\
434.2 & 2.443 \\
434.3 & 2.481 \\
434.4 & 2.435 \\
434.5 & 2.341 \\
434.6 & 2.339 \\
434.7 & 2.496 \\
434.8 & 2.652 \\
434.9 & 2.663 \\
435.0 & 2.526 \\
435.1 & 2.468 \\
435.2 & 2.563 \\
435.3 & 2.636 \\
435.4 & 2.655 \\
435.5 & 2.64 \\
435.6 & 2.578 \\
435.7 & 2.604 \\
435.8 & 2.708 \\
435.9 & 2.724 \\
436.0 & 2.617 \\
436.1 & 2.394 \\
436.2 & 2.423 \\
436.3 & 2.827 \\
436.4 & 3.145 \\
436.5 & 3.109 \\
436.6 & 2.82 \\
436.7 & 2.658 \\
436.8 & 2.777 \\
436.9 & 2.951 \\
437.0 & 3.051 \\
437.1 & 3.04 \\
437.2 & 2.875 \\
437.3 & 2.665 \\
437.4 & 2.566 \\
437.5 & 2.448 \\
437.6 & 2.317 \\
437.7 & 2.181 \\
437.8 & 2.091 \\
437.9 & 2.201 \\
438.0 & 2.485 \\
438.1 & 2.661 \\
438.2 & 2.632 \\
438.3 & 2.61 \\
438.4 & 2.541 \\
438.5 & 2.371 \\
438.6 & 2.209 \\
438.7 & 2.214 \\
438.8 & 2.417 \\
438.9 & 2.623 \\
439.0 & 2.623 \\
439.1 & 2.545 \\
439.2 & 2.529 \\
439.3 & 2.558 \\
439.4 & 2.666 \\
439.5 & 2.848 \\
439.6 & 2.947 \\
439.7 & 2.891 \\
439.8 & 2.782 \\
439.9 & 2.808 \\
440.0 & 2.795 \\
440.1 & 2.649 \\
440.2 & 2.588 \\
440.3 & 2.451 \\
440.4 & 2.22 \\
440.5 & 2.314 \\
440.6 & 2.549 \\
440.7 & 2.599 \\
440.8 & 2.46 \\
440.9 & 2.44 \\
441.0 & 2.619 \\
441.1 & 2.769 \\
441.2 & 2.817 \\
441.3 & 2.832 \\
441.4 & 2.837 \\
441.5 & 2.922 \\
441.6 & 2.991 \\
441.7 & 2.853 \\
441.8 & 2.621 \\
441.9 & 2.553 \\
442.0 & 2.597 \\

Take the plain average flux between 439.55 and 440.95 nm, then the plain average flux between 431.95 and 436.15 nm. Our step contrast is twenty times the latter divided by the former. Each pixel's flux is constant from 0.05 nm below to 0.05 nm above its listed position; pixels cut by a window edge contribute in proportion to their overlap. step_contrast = 18.7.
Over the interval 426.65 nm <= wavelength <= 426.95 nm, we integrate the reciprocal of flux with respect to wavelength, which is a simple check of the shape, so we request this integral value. 0.120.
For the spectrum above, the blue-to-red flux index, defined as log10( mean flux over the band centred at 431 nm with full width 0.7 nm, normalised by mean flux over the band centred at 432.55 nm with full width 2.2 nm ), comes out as -0.12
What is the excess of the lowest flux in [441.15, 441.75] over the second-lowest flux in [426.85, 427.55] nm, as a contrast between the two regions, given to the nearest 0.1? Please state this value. 1.1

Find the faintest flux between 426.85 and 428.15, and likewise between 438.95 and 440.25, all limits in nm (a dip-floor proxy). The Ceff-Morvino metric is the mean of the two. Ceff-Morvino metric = 2.11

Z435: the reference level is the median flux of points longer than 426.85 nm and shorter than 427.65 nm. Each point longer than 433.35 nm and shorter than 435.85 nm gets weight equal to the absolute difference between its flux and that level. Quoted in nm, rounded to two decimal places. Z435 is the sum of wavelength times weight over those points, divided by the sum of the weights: 434.65 nm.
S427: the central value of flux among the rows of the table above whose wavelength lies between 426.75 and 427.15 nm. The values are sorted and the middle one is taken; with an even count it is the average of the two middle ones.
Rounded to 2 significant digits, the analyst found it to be 2.4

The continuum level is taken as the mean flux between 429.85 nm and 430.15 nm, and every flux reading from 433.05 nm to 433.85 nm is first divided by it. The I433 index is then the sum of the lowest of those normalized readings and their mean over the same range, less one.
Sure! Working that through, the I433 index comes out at 1.2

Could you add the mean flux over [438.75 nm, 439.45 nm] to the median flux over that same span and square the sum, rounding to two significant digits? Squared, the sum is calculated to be 26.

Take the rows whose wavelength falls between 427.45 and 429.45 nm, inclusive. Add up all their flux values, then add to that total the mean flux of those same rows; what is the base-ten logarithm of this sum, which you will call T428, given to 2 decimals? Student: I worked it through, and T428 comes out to 1.68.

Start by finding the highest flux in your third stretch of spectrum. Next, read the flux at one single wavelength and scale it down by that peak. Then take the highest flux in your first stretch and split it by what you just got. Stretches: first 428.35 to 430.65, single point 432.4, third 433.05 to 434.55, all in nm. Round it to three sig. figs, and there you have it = 3.26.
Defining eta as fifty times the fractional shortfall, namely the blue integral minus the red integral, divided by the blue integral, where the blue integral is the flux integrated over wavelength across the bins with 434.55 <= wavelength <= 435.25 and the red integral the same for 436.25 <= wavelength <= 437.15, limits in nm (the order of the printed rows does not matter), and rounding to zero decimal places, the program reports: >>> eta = -24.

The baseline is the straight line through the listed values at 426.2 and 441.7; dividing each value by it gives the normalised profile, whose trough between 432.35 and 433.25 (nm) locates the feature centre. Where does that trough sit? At 432.9 nm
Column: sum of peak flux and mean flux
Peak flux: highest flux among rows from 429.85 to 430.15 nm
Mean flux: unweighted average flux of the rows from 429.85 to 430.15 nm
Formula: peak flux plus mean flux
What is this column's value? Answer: 4.56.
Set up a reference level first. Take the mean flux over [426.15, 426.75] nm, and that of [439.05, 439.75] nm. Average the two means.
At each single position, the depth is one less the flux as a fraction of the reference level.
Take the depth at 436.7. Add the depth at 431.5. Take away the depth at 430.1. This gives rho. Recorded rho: -0.13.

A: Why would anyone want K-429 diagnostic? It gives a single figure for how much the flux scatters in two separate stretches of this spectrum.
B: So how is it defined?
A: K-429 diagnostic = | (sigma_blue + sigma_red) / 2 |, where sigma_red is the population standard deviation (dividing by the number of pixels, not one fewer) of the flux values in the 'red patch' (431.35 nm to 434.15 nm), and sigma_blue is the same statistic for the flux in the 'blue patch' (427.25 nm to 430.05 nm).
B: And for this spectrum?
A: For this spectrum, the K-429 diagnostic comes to 0.23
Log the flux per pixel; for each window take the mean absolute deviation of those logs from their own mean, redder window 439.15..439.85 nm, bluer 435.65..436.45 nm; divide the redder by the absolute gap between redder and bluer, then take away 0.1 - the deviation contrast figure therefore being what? 4.0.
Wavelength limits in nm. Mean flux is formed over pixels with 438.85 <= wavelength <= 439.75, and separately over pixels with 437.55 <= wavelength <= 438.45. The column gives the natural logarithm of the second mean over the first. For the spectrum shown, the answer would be -0.109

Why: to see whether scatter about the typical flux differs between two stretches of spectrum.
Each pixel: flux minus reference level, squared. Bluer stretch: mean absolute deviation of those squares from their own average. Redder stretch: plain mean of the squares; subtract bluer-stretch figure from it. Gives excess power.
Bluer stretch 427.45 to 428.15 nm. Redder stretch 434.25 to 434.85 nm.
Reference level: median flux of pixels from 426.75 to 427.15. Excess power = -0.15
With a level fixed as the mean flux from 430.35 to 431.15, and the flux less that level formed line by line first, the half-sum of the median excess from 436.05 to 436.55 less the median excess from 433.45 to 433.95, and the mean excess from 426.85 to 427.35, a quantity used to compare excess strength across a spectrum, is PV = 0.49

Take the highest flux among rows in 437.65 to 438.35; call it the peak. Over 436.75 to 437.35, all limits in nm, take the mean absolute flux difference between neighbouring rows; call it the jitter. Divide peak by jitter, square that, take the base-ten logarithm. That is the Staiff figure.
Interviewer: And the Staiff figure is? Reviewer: 2.6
